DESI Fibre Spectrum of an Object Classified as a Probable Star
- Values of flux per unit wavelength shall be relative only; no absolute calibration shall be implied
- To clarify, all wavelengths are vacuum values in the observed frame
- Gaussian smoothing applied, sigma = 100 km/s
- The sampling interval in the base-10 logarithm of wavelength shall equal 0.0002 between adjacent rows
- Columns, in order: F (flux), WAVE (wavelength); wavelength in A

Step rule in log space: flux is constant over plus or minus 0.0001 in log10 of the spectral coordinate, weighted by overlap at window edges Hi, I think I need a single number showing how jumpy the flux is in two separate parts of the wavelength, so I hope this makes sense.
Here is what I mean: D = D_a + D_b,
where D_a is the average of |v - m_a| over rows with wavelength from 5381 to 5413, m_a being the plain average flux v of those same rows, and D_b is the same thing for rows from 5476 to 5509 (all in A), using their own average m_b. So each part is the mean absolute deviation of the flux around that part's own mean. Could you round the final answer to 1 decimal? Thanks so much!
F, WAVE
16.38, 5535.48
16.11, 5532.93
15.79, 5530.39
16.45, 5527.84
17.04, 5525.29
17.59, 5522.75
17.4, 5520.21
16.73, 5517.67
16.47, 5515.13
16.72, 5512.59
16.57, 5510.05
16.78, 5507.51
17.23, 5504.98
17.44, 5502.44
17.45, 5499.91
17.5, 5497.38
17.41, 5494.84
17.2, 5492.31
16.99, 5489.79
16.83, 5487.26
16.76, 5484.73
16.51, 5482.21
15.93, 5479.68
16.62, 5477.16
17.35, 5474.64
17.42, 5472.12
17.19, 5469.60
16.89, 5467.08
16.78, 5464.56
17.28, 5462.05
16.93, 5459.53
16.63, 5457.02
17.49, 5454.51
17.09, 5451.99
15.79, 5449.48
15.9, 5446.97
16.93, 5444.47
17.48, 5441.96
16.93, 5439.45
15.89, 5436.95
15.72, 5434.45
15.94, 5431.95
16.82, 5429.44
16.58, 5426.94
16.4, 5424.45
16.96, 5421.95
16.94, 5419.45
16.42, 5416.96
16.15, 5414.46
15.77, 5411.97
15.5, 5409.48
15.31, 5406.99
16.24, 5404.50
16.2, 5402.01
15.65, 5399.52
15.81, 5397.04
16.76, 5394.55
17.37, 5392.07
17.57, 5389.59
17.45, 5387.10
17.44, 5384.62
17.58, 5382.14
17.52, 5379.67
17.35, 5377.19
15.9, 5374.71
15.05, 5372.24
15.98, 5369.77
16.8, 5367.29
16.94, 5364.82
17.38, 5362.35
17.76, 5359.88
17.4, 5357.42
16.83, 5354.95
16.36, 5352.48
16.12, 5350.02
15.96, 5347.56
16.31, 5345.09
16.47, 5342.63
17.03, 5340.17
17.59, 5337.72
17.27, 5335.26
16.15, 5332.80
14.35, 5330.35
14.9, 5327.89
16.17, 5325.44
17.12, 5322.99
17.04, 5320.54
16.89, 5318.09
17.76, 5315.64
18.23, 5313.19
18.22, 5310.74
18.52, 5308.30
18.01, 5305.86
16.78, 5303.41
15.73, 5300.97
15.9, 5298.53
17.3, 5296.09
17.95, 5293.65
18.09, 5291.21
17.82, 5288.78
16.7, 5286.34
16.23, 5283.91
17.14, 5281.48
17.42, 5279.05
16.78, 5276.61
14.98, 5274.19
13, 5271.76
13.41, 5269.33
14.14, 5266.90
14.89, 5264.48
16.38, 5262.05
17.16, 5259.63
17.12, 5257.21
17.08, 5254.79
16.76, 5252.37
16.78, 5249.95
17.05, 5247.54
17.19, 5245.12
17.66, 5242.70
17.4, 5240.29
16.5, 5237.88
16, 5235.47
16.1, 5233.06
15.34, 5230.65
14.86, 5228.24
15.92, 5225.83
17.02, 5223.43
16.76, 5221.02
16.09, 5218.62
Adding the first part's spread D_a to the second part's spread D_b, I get 1.2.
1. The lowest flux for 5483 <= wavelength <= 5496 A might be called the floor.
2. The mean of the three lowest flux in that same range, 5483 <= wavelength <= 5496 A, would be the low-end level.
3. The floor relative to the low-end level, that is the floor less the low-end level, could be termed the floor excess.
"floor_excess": -0.10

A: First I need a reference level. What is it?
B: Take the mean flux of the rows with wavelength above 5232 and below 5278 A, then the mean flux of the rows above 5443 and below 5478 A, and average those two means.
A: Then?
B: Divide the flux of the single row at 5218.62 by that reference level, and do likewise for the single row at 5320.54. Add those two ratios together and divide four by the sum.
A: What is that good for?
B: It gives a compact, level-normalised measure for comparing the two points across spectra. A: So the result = 1.99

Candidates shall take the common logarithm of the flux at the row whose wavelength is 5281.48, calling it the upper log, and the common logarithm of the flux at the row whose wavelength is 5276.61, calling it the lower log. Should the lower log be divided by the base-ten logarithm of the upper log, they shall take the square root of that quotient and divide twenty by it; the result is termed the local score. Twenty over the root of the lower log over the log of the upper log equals 5.46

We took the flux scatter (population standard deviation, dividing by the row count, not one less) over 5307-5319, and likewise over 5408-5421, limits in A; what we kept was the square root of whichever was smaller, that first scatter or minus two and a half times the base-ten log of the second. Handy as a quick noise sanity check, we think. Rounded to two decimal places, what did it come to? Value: 0.76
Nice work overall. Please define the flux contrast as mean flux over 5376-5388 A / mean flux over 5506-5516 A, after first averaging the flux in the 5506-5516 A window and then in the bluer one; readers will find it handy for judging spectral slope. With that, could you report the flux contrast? 1.05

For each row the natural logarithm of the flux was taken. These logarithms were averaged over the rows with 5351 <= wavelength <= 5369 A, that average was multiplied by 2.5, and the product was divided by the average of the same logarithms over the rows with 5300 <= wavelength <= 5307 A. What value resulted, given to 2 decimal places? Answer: 2.51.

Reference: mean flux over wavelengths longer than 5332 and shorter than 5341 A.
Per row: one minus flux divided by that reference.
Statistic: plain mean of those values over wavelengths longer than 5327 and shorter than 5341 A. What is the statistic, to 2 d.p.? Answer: 0.05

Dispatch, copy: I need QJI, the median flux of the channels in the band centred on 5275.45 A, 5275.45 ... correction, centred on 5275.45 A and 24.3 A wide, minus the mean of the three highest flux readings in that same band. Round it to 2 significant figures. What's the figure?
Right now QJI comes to -1.5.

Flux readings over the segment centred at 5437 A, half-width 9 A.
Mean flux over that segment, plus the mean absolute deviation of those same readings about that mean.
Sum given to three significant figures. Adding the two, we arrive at 17.1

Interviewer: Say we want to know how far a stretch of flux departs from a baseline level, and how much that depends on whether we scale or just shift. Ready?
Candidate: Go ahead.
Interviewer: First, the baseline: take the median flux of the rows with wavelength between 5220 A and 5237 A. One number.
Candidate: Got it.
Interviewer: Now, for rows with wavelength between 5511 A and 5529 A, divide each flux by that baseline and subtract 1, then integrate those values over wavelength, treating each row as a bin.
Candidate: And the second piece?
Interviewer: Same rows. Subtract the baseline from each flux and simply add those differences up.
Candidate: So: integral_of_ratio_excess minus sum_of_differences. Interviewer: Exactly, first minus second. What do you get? -5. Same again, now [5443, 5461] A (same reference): -4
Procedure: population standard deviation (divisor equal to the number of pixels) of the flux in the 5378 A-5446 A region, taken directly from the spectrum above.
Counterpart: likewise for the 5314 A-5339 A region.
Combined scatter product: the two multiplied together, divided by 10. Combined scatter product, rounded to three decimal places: 0.076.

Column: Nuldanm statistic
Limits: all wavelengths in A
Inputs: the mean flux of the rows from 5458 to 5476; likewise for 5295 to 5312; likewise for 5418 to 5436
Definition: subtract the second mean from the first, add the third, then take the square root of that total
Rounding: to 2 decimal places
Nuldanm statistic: 4.05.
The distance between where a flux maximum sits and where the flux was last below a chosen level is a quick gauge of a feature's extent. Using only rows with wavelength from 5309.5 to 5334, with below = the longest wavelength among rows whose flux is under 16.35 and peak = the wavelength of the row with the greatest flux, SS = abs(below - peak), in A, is 19.6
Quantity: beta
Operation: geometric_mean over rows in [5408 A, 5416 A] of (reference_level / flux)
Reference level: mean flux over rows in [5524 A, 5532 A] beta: 1.04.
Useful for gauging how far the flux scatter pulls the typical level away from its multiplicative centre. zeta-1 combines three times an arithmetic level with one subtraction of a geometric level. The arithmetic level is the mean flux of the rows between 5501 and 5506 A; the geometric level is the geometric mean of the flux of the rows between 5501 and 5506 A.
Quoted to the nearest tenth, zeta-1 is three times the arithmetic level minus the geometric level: 34.7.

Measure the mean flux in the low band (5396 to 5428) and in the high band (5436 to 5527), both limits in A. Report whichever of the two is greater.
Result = 16.9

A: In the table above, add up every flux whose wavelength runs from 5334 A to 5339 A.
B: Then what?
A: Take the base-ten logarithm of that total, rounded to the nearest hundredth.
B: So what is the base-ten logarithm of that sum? 1.54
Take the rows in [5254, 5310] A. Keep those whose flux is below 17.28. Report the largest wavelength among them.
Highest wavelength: 5303.41 A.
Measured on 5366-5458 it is 5457.02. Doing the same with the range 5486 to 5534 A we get 5532.93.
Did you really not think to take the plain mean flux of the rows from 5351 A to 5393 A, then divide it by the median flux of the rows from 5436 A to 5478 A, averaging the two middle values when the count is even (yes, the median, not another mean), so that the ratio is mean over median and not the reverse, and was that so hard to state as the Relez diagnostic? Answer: 1.00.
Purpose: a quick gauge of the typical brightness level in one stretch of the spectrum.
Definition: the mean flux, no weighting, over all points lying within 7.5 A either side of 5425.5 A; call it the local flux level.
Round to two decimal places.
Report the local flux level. 16.61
